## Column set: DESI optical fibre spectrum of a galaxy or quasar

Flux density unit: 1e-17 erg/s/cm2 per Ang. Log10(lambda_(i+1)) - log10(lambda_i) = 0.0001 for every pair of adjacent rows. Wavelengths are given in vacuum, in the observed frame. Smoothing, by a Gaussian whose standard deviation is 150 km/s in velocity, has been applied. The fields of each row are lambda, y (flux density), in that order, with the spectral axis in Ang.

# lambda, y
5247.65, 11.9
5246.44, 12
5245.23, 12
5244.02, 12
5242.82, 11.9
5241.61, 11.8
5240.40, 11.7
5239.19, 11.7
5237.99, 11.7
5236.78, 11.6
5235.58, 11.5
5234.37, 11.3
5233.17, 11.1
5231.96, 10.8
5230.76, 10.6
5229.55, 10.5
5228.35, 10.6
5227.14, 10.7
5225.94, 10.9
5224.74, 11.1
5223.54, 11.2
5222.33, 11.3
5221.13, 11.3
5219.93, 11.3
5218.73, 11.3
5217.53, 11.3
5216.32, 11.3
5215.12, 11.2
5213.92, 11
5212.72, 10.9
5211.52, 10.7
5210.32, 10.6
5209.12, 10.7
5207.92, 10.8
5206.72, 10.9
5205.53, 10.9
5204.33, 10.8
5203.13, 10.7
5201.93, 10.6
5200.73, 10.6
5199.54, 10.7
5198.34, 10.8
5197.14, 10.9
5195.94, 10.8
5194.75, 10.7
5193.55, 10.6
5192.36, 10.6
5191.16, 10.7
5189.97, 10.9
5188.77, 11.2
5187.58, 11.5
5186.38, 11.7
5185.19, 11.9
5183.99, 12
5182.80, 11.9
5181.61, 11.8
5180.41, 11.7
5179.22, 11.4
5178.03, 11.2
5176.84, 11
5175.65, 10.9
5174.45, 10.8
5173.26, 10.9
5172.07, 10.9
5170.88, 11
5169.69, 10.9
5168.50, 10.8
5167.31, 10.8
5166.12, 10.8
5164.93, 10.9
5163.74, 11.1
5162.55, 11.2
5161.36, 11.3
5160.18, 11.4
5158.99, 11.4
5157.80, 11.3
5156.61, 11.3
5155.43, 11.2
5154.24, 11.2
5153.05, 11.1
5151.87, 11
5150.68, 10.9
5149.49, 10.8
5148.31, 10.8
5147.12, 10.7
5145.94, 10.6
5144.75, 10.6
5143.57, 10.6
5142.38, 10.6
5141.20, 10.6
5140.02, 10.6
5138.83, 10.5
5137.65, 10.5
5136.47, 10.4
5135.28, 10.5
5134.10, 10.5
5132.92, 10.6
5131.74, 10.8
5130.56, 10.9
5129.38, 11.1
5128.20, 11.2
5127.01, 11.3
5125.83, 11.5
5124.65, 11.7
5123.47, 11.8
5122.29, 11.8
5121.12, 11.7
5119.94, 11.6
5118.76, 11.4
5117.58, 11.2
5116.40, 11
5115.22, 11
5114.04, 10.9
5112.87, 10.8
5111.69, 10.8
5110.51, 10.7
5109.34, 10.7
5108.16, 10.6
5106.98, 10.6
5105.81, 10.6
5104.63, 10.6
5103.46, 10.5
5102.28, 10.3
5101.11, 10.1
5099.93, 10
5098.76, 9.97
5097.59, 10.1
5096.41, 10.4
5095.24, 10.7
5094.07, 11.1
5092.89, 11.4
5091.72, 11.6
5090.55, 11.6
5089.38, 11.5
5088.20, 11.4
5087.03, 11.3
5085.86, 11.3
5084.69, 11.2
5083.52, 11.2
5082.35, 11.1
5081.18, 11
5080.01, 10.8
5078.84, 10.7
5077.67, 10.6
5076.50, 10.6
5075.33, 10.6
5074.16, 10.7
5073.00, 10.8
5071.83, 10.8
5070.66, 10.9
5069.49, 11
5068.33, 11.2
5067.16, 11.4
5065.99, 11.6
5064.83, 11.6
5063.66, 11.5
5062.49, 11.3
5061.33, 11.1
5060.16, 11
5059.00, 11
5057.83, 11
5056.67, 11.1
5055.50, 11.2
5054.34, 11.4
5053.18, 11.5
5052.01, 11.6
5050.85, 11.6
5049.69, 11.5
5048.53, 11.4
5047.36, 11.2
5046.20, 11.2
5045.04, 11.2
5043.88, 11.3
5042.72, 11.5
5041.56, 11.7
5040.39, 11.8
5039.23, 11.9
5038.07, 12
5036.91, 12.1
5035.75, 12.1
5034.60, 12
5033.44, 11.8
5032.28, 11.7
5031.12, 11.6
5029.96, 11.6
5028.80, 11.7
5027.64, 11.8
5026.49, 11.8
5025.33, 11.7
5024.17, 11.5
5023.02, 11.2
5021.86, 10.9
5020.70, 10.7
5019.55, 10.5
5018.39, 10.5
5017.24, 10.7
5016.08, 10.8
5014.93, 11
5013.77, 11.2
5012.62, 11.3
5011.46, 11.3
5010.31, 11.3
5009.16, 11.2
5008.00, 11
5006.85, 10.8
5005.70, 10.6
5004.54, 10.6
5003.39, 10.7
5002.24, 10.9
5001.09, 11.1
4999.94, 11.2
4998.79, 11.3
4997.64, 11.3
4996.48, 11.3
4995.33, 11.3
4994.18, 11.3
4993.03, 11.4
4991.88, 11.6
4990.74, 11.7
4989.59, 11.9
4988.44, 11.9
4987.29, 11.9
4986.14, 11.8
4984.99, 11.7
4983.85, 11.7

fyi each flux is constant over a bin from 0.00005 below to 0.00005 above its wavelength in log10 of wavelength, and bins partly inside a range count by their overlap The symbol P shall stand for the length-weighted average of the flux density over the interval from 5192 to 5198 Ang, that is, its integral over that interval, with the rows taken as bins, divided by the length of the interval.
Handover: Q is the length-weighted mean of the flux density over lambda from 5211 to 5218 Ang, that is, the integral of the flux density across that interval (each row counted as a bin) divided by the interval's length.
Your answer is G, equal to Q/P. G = 1.03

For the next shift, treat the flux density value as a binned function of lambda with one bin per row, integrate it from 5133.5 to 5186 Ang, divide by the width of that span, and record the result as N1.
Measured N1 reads 11.01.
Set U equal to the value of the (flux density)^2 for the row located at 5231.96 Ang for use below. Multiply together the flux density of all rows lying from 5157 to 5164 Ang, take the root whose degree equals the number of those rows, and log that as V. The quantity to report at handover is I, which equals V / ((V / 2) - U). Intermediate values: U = 117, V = 11.3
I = -0.102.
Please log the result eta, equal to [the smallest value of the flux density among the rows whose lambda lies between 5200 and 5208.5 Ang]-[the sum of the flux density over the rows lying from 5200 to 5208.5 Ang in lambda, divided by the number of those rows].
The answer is -0.16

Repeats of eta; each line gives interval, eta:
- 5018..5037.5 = -0.98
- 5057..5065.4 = -0.21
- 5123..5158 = -0.51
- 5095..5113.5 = -0.50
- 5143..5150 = -0.08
